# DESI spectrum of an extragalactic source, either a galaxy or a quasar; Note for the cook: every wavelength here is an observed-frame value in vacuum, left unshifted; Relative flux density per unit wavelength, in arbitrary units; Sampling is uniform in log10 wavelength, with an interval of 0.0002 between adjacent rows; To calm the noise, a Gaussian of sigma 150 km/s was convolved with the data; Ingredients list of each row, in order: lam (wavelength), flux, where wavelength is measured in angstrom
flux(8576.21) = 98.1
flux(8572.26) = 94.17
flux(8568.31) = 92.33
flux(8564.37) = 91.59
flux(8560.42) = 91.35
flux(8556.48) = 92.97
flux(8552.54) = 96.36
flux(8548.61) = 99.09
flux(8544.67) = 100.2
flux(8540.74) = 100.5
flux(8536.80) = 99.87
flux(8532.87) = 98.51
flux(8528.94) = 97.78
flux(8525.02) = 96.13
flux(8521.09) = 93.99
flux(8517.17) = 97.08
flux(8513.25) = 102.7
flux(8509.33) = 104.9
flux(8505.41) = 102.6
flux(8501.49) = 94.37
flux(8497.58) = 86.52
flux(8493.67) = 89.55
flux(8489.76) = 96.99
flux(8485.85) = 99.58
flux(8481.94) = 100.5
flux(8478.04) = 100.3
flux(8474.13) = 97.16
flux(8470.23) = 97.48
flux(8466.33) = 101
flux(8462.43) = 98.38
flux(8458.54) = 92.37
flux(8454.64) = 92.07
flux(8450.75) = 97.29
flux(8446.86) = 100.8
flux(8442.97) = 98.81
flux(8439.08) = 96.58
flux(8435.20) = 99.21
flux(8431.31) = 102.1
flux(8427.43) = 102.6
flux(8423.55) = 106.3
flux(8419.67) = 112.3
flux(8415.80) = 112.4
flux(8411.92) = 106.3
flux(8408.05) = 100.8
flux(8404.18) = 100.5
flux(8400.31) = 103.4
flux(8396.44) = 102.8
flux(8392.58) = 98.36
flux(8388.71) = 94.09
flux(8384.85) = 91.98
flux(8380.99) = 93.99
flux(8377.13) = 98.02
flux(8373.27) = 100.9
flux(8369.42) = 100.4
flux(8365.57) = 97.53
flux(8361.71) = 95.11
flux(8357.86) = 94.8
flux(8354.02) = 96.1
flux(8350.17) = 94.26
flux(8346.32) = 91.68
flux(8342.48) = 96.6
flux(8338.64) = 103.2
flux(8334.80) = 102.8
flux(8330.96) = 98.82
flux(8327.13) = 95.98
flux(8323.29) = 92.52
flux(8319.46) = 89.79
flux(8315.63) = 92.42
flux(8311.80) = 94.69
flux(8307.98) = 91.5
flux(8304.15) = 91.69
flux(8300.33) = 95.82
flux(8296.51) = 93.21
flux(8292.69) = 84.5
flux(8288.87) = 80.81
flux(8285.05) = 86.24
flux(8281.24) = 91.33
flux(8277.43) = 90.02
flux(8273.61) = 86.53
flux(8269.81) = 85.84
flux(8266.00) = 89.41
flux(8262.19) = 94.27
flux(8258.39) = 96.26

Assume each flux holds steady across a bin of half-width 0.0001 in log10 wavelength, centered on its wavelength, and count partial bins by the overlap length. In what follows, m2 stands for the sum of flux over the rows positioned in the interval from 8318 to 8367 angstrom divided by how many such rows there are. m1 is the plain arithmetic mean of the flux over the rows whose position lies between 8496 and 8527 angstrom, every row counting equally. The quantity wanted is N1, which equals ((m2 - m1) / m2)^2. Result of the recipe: 0.000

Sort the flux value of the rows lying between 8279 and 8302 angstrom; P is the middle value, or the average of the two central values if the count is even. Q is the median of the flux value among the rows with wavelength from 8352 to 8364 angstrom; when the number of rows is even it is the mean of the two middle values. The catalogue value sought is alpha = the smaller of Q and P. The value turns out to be 88.8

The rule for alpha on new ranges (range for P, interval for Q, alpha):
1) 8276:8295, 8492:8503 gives 86.2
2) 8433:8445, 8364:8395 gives 97.8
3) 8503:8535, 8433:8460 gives 97.3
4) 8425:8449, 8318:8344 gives 96.6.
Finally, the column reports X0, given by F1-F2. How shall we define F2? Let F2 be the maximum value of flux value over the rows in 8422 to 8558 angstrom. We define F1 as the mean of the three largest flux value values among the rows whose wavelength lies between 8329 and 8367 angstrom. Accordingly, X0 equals -4.7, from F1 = 102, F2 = 106.3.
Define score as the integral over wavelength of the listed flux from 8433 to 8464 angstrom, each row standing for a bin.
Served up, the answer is 3006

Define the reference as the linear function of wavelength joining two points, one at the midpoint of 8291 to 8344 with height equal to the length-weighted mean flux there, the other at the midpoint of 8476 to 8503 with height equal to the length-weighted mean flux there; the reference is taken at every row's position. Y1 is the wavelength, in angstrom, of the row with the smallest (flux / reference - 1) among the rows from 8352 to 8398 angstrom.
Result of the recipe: 8384.85 angstrom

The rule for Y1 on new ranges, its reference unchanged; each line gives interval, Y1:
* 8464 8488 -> 8474.13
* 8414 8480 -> 8454.64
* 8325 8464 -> 8454.64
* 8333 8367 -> 8346.32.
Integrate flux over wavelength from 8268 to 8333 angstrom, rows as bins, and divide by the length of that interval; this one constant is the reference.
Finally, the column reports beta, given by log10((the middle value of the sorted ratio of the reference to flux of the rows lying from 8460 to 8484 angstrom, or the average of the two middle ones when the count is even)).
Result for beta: -0.039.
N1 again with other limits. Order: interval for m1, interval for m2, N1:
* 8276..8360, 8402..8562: 0.003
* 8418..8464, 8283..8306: 0.016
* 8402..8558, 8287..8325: 0.009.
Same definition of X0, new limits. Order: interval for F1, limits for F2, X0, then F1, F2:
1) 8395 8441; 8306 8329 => 14.4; 110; 95.98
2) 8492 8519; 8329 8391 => 0.2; 103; 103.2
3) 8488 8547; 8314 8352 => 0.2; 103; 103.2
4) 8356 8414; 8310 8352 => 1.0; 104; 103.2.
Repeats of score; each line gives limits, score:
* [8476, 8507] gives 2983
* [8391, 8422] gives 3247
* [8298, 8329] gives 2885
